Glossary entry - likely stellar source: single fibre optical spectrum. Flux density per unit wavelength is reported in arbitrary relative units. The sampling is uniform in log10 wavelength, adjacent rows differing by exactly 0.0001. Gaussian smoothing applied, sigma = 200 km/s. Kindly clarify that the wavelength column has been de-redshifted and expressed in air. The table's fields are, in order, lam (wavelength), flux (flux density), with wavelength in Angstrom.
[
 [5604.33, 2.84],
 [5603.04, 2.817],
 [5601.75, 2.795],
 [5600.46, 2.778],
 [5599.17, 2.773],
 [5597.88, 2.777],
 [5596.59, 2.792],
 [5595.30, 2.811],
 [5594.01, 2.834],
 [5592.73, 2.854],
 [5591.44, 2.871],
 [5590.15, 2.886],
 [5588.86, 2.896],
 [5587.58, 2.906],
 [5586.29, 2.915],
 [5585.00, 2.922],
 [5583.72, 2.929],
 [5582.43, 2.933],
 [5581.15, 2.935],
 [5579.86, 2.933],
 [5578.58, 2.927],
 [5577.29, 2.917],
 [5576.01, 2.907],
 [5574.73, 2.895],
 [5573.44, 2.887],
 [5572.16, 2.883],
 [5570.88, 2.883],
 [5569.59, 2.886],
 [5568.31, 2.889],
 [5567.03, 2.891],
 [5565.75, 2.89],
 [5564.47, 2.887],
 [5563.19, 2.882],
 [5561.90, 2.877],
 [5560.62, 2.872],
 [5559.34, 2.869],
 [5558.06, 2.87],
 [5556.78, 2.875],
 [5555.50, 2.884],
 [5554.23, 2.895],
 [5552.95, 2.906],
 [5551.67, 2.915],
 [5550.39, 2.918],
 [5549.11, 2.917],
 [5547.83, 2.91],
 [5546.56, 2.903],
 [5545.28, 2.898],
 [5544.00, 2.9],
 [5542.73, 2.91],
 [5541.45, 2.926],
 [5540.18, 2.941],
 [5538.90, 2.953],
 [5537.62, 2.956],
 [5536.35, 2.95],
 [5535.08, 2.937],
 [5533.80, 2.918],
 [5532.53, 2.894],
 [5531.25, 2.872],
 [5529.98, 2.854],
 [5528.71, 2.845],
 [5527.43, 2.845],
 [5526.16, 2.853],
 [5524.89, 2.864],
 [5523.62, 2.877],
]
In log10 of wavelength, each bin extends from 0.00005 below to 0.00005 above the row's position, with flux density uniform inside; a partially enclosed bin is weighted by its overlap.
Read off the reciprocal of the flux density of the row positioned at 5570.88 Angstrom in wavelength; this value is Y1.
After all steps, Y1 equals 0.347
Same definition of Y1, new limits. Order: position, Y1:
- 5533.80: 0.343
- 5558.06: 0.348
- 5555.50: 0.347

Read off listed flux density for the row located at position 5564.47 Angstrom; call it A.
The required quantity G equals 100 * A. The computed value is 289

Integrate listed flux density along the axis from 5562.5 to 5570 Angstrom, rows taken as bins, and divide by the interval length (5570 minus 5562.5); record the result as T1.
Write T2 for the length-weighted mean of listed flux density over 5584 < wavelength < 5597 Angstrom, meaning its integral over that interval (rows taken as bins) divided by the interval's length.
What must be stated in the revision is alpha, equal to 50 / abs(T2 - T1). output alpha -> 3309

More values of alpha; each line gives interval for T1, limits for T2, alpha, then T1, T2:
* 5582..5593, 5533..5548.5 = 1962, 2.90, 2.93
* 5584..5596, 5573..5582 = 1356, 2.88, 2.92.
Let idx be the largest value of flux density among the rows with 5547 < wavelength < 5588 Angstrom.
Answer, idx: 2.935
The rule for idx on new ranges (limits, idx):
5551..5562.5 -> 2.915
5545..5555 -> 2.918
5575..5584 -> 2.935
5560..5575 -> 2.895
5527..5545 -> 2.956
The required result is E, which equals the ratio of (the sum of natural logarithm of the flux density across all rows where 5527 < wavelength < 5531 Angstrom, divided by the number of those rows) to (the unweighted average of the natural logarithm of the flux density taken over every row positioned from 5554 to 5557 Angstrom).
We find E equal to 0.99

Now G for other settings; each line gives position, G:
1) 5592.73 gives 285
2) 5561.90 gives 288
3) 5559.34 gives 287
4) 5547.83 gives 291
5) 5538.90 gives 295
